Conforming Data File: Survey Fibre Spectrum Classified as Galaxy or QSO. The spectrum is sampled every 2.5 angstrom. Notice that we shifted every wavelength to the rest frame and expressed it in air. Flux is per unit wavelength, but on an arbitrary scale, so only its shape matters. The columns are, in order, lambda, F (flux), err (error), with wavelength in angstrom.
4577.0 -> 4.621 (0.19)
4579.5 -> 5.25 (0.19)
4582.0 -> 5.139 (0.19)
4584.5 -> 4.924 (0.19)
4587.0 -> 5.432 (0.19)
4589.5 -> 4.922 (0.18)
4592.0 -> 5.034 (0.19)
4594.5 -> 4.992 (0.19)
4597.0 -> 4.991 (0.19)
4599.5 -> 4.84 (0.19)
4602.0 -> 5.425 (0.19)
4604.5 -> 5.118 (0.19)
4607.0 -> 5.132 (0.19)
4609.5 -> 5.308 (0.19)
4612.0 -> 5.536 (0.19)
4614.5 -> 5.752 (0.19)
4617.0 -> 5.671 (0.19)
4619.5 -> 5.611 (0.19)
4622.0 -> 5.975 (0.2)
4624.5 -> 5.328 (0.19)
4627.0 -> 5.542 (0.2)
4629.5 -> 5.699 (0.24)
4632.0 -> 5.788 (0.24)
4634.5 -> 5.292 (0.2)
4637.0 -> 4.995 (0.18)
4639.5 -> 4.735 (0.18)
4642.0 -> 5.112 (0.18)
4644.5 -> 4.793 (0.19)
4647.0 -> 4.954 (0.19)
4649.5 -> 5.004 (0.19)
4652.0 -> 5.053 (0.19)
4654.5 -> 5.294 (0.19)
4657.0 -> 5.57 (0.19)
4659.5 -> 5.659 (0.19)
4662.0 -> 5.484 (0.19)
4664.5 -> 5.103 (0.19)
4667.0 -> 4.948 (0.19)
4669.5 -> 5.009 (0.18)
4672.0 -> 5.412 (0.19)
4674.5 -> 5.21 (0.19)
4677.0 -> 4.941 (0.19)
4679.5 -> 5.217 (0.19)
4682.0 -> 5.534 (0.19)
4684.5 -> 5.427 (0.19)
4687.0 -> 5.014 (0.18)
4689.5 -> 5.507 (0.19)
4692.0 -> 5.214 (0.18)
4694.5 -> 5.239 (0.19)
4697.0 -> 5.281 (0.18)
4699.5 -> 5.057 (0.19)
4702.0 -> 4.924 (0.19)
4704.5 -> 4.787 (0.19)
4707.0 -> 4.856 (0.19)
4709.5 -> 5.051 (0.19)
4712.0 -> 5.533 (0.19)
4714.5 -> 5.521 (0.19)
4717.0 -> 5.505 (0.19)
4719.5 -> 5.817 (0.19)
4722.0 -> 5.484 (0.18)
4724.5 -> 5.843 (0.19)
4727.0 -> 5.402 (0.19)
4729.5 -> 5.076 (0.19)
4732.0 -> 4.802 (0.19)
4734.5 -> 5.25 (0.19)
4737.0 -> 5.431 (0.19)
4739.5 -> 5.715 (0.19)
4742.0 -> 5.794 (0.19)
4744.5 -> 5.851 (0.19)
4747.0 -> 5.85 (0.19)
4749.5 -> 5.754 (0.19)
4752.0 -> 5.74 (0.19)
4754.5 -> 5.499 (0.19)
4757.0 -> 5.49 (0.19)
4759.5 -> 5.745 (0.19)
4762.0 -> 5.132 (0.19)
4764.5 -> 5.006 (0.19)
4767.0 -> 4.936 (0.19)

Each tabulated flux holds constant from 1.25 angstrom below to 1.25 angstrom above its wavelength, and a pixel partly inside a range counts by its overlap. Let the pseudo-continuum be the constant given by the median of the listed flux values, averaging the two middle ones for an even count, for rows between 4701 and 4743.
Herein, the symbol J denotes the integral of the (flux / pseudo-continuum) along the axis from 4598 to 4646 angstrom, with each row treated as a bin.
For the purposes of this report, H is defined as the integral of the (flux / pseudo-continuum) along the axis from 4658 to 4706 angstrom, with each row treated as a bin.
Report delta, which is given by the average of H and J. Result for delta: 46.64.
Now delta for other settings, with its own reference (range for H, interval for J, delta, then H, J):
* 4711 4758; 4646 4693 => 46.67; 48.0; 45.4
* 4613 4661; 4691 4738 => 46.48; 47.4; 45.6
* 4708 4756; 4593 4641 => 48.03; 48.8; 47.3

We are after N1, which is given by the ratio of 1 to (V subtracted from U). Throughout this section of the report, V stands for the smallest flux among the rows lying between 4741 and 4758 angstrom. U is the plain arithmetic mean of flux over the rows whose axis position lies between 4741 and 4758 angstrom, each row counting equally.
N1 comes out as 4.5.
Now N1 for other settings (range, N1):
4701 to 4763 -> 1.5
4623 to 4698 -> 2.0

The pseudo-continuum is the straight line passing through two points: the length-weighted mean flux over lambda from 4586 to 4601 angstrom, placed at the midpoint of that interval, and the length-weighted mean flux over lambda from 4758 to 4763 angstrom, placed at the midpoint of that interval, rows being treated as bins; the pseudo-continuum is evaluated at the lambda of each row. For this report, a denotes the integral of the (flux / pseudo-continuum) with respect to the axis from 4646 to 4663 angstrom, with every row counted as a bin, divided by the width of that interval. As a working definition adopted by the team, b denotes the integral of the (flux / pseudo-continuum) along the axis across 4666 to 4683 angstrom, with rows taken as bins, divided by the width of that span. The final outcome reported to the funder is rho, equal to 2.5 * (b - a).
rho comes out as -0.08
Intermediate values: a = 1.02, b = 0.99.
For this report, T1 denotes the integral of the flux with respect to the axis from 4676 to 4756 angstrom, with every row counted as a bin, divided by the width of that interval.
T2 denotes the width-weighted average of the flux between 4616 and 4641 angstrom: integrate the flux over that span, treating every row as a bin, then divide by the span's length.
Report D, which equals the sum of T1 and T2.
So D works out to 10.8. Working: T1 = 5.37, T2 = 5.5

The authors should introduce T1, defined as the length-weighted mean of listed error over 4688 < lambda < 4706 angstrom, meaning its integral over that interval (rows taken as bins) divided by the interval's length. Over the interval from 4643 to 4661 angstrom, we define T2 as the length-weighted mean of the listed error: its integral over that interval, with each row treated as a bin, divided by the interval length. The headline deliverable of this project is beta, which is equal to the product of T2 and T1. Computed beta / 0.0355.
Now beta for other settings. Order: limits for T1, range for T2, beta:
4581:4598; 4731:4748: 0.0358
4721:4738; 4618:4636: 0.0392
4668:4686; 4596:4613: 0.0358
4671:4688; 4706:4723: 0.0356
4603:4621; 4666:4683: 0.0358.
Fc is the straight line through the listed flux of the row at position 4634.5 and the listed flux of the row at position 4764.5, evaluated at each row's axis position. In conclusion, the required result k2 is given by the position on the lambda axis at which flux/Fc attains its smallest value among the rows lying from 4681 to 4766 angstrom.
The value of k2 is 4704.5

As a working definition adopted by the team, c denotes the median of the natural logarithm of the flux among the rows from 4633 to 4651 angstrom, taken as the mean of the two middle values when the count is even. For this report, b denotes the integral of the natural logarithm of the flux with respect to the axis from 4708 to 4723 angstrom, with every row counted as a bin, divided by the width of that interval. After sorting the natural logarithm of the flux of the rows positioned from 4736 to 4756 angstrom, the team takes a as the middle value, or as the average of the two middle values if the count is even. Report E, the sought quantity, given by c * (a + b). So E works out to 5.55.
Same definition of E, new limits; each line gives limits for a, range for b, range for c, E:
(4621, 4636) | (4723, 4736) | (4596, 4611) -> 5.54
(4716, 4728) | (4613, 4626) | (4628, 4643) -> 5.67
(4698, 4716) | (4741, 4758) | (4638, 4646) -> 5.27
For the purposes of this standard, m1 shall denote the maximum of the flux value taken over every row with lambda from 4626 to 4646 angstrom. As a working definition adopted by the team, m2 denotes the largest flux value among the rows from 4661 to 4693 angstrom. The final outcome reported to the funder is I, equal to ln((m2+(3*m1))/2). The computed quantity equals 2.44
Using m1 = 5.788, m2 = 5.534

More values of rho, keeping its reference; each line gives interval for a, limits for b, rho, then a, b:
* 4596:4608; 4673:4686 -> -0.02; 1.01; 1.00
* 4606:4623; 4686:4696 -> -0.25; 1.09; 0.99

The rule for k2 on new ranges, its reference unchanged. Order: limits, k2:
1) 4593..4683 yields 4639.5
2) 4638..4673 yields 4639.5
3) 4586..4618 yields 4599.5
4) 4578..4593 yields 4584.5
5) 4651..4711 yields 4704.5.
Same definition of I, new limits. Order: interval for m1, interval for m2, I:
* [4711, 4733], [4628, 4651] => 2.46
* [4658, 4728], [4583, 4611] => 2.44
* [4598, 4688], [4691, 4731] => 2.48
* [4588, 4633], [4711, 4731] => 2.48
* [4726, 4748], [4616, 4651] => 2.47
